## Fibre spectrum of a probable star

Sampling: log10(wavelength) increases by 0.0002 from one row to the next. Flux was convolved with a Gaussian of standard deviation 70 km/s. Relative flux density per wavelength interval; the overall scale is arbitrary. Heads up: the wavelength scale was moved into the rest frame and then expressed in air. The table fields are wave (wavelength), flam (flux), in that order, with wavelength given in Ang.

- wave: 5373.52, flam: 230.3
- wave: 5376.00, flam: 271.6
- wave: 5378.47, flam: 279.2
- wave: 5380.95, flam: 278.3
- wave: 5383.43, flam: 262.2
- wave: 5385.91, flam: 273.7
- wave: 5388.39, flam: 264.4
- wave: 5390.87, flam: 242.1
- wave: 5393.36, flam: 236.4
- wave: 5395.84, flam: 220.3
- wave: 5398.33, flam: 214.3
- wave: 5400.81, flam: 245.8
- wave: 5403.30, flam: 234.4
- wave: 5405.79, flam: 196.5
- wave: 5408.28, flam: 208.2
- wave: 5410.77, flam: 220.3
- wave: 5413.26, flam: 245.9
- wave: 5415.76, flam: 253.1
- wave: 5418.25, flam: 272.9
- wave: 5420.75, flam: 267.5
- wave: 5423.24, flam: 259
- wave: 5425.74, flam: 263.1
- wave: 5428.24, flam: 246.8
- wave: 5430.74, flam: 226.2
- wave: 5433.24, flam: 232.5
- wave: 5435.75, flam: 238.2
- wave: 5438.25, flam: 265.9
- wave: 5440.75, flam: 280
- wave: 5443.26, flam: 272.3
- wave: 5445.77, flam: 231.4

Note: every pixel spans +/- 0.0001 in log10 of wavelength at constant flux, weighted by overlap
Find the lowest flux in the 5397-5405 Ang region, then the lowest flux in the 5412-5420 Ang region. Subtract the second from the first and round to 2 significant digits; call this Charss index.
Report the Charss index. -32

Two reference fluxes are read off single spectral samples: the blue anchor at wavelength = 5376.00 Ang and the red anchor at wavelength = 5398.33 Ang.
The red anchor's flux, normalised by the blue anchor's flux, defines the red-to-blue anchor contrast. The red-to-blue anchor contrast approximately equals 0.79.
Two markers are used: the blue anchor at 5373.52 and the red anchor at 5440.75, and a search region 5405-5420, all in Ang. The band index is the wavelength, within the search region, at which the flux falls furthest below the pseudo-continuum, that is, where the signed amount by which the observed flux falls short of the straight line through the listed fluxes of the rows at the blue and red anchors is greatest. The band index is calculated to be 5405.79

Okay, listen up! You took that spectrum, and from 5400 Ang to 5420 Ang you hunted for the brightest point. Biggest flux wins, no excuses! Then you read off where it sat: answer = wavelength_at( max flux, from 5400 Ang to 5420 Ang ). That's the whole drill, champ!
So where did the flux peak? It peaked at 5418.25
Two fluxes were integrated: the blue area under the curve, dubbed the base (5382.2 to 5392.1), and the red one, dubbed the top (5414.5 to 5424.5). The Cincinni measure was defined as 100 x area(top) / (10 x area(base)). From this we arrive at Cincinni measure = 10.2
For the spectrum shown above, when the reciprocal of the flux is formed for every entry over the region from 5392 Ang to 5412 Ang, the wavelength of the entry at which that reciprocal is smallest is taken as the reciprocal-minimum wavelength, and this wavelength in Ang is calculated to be 5400.81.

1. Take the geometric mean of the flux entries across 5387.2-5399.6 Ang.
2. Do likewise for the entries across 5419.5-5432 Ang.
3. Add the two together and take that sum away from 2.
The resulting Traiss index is -485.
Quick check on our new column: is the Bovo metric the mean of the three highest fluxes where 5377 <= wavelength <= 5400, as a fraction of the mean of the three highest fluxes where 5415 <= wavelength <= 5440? 1.03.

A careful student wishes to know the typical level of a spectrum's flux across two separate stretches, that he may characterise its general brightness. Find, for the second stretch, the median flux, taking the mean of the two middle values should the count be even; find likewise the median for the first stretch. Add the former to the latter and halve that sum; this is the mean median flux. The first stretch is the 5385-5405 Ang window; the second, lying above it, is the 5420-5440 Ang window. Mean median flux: 246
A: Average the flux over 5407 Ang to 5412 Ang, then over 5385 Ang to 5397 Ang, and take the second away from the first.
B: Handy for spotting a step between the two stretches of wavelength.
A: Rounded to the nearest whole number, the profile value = -33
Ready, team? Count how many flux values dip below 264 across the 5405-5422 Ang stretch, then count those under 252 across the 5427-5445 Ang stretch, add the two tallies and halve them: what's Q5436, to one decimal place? 4.5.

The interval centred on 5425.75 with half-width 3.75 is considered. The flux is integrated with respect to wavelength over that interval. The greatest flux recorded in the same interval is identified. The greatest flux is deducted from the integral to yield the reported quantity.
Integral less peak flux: 1658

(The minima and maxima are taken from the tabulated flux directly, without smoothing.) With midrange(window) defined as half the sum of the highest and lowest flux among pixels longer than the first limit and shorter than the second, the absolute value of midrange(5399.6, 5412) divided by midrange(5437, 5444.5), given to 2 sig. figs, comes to 0.81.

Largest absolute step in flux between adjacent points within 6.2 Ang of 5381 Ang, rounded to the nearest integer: 16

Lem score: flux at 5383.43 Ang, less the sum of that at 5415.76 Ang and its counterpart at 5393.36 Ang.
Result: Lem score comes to -227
